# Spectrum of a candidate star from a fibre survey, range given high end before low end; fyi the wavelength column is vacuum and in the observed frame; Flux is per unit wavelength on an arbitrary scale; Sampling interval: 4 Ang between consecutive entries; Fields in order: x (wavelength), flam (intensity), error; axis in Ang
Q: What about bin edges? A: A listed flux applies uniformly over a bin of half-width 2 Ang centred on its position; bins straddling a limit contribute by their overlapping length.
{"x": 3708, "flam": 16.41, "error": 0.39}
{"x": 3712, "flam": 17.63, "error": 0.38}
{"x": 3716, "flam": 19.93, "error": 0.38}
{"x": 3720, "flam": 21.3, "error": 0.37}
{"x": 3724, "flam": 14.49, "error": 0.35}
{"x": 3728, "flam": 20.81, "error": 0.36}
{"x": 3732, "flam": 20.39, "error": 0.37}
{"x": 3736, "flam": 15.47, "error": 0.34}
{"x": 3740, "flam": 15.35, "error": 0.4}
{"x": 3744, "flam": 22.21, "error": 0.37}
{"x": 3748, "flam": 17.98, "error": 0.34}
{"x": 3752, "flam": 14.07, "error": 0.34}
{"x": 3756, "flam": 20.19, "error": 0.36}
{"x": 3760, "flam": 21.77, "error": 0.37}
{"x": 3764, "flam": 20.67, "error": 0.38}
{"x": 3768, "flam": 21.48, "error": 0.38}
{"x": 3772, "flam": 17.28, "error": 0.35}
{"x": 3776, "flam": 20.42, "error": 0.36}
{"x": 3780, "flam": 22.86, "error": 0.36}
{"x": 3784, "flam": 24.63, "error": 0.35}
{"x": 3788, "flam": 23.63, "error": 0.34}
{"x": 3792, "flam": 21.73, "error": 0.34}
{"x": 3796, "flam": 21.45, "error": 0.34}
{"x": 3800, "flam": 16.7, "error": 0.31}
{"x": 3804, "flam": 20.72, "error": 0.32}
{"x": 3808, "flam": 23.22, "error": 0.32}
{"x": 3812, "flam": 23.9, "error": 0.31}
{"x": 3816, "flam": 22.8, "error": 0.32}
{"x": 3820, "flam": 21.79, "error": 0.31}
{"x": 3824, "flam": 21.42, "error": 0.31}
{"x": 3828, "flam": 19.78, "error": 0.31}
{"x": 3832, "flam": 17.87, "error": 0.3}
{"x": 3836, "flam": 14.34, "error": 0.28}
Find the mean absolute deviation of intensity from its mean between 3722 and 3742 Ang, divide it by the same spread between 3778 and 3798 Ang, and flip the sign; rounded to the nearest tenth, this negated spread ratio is -2.6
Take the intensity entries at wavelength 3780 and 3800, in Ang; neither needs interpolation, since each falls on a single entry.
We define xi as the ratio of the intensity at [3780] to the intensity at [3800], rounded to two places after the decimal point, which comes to 1.37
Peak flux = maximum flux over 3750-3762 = 21.77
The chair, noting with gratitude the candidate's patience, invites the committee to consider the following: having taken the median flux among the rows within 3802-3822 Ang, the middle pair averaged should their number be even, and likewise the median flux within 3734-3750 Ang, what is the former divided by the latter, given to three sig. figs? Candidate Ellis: 1.36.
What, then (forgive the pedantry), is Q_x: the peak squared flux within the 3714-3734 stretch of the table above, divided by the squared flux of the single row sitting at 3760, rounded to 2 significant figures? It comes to 0.96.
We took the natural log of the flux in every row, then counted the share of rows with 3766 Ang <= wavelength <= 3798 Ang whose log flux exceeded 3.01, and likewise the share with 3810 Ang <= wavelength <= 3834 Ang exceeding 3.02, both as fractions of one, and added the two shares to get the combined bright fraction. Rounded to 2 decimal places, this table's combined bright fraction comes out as 1.54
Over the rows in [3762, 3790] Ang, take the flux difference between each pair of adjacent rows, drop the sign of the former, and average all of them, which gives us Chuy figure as 2.23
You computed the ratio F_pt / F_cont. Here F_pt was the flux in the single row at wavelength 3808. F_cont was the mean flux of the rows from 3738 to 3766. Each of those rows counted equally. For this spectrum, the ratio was 1.2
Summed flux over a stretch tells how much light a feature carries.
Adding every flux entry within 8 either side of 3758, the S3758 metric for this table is 77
